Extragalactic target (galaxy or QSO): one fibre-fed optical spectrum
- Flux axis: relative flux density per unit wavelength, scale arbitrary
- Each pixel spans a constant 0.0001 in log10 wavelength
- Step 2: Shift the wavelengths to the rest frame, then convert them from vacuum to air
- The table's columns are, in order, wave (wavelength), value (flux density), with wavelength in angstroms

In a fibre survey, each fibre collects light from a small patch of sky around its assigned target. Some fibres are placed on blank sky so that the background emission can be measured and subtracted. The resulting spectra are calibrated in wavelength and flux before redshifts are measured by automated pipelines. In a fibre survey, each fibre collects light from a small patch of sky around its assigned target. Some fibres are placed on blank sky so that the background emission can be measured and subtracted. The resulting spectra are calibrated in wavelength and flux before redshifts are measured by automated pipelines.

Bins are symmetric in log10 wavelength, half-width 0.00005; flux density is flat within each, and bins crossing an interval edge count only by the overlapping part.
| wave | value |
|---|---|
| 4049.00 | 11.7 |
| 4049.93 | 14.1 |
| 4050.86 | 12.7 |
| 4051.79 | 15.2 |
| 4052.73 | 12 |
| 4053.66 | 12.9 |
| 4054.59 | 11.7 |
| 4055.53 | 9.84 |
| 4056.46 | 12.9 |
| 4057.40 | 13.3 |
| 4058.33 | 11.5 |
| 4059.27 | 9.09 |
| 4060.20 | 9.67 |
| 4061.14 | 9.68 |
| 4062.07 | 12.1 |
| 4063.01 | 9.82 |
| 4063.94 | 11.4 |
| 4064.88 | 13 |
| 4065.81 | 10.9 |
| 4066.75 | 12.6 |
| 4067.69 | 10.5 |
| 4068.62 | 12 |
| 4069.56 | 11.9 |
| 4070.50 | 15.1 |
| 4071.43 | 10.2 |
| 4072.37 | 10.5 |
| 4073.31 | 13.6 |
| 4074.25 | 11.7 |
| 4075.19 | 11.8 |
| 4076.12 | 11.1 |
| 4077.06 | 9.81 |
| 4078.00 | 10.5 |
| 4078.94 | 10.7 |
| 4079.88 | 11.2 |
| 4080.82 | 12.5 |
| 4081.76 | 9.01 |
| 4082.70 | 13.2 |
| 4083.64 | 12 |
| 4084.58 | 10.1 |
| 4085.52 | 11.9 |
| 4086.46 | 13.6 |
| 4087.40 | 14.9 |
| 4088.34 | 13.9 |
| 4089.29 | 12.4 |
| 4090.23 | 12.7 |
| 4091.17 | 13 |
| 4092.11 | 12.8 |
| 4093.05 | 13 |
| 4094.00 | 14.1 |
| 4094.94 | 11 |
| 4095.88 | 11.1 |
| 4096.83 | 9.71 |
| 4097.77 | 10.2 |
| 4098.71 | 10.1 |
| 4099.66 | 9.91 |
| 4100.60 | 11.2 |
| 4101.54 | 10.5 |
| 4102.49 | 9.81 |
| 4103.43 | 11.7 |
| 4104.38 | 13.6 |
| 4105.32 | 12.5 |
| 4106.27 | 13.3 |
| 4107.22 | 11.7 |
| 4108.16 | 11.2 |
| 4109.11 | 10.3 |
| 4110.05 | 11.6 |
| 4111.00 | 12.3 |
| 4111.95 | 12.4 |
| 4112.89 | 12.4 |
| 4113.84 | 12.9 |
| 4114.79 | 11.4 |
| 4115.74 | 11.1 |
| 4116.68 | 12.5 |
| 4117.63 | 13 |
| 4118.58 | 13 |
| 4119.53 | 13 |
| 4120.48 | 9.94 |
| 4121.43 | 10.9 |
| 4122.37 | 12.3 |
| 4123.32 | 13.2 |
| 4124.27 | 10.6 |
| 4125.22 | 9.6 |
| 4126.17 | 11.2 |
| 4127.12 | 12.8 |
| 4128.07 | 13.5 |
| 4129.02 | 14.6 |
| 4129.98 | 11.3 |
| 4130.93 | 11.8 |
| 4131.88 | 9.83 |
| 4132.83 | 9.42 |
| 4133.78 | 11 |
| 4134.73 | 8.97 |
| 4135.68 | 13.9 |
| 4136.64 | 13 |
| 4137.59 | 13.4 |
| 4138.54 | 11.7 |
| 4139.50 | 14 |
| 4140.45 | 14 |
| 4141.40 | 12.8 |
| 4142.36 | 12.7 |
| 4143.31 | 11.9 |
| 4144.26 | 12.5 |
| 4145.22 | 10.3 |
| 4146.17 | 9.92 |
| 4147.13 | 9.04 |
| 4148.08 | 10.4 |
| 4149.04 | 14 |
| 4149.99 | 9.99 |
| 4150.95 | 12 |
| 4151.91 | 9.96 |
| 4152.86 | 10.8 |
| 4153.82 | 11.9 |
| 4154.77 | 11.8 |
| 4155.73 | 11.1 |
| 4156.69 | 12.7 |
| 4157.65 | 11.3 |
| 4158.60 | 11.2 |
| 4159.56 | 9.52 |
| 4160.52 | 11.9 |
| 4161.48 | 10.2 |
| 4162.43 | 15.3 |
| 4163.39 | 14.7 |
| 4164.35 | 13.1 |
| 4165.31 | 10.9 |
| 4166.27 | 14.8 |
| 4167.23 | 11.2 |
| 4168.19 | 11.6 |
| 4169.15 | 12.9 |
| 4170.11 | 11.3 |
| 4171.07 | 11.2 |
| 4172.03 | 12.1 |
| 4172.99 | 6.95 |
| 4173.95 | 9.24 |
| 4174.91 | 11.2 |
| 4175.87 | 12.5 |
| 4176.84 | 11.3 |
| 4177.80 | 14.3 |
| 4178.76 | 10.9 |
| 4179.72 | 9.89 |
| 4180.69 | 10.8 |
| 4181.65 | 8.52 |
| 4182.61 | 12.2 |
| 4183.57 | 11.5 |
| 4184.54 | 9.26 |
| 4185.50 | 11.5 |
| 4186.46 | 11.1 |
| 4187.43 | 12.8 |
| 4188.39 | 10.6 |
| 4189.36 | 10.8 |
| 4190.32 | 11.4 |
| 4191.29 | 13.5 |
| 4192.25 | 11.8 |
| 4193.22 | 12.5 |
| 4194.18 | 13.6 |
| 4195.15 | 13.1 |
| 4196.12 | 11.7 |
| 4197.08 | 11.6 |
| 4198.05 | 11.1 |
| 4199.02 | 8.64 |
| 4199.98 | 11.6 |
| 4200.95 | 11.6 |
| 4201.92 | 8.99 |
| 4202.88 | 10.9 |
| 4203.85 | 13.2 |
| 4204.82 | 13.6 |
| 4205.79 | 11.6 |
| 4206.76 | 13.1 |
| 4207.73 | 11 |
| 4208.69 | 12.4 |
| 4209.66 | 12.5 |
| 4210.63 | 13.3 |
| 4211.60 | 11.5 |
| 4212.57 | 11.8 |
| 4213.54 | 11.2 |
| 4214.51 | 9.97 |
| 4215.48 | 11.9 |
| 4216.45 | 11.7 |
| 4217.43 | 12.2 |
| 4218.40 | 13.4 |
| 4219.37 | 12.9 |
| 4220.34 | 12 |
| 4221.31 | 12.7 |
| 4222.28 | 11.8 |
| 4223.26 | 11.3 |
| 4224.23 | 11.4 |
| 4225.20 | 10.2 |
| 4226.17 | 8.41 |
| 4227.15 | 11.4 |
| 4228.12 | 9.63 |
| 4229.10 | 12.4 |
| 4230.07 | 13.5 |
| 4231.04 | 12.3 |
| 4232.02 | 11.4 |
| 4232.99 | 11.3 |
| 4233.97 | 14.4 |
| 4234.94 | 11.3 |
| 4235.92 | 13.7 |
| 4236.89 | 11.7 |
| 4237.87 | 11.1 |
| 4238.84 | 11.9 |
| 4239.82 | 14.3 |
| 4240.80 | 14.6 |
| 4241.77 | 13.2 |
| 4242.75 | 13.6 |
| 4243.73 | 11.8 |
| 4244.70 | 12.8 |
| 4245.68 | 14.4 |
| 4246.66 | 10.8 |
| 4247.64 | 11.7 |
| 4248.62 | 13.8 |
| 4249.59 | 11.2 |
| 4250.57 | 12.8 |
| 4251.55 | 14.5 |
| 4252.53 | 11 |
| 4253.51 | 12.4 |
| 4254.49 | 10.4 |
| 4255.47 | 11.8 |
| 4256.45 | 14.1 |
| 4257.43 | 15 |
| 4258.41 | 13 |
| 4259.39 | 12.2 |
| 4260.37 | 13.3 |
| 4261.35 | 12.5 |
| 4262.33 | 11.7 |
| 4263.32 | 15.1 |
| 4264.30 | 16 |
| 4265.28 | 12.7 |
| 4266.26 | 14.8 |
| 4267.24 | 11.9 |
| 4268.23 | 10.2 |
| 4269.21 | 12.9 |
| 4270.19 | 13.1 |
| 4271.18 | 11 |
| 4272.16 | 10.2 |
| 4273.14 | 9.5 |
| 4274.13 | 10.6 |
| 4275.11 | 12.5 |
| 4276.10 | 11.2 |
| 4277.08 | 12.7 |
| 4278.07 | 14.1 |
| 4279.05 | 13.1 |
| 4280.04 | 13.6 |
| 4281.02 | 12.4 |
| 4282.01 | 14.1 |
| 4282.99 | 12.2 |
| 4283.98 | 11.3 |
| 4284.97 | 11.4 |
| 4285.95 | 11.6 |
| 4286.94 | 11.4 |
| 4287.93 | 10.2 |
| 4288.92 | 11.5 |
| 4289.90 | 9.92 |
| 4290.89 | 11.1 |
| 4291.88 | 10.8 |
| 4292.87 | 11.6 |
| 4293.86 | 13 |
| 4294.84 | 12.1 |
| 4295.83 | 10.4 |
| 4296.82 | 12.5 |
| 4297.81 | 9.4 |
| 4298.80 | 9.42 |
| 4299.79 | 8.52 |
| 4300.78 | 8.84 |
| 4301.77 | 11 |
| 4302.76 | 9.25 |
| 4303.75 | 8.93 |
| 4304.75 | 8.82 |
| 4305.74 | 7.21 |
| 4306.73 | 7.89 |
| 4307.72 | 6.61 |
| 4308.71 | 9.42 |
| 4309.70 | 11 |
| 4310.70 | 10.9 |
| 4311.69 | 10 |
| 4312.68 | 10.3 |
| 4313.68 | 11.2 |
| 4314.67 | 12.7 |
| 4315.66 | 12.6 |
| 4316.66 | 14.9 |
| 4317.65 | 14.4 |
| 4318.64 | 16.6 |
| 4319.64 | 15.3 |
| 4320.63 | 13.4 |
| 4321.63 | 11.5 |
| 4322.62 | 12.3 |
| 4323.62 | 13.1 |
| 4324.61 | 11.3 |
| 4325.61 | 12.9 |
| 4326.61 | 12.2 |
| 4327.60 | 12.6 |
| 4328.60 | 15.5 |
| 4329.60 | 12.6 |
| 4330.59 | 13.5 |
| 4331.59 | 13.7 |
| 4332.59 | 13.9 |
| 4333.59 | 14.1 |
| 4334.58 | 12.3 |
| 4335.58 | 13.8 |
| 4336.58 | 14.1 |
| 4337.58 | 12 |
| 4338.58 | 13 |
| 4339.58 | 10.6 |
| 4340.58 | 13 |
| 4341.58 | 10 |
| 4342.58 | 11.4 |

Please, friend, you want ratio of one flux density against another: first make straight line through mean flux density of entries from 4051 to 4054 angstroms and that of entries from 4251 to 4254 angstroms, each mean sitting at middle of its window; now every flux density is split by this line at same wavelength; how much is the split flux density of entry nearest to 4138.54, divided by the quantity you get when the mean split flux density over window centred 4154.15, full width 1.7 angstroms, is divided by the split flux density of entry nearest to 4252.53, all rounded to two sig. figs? 0.86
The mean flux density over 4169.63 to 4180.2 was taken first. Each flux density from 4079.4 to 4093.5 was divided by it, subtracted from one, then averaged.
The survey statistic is -0.13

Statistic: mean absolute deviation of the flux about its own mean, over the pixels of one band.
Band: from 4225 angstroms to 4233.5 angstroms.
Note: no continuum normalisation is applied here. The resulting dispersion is 1.2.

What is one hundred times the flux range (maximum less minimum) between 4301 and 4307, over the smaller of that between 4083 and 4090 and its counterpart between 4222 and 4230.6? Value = 79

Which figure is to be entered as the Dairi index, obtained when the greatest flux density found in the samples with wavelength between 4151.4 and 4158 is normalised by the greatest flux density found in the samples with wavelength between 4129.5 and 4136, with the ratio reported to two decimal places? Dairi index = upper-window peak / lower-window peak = 0.91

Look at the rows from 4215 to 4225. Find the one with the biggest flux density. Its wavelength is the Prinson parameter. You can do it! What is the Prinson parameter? 4218.40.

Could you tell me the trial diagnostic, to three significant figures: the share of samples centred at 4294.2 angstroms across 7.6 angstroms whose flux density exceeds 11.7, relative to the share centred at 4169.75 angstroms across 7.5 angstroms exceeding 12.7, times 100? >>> 150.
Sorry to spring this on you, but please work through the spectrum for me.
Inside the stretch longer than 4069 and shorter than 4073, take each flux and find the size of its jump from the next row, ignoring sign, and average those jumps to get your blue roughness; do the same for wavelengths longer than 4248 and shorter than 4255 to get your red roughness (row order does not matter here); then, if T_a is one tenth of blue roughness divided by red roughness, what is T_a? 0.131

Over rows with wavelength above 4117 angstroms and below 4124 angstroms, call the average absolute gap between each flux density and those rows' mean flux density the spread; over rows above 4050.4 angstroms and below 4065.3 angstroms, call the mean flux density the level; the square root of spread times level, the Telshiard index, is 3.4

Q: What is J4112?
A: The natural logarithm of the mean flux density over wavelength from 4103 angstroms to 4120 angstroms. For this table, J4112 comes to 2.50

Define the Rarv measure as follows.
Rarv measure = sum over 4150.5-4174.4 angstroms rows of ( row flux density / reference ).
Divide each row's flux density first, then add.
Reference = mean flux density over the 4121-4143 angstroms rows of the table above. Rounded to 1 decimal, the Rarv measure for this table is 24.1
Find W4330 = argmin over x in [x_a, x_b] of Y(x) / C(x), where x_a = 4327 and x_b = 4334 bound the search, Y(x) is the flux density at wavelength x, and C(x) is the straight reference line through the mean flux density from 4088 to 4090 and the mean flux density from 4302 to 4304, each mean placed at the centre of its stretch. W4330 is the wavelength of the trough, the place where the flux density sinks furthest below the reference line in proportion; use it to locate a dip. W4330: 4327.60 angstroms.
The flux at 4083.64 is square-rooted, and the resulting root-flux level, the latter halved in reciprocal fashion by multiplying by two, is 6.9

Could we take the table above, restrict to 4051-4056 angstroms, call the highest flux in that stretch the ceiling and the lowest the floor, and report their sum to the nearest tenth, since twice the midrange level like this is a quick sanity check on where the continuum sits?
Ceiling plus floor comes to 25.0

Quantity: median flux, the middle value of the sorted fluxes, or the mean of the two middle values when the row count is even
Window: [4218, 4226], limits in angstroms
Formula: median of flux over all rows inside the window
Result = 11.9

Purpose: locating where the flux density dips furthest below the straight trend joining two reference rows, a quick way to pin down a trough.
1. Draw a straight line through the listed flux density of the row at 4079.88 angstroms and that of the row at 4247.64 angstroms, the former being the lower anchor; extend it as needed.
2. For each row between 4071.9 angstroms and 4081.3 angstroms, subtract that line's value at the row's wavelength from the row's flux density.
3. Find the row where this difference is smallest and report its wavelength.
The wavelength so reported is 4077.06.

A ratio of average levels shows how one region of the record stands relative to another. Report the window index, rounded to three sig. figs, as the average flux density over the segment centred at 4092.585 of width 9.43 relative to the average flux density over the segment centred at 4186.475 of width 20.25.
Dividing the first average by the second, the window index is 1.07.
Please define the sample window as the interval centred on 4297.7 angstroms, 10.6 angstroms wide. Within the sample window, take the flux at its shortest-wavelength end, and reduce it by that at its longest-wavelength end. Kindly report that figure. 2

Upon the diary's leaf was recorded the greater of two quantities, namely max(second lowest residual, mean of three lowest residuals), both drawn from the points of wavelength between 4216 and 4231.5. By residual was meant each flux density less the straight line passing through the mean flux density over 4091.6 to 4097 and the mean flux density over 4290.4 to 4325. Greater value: -1.8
